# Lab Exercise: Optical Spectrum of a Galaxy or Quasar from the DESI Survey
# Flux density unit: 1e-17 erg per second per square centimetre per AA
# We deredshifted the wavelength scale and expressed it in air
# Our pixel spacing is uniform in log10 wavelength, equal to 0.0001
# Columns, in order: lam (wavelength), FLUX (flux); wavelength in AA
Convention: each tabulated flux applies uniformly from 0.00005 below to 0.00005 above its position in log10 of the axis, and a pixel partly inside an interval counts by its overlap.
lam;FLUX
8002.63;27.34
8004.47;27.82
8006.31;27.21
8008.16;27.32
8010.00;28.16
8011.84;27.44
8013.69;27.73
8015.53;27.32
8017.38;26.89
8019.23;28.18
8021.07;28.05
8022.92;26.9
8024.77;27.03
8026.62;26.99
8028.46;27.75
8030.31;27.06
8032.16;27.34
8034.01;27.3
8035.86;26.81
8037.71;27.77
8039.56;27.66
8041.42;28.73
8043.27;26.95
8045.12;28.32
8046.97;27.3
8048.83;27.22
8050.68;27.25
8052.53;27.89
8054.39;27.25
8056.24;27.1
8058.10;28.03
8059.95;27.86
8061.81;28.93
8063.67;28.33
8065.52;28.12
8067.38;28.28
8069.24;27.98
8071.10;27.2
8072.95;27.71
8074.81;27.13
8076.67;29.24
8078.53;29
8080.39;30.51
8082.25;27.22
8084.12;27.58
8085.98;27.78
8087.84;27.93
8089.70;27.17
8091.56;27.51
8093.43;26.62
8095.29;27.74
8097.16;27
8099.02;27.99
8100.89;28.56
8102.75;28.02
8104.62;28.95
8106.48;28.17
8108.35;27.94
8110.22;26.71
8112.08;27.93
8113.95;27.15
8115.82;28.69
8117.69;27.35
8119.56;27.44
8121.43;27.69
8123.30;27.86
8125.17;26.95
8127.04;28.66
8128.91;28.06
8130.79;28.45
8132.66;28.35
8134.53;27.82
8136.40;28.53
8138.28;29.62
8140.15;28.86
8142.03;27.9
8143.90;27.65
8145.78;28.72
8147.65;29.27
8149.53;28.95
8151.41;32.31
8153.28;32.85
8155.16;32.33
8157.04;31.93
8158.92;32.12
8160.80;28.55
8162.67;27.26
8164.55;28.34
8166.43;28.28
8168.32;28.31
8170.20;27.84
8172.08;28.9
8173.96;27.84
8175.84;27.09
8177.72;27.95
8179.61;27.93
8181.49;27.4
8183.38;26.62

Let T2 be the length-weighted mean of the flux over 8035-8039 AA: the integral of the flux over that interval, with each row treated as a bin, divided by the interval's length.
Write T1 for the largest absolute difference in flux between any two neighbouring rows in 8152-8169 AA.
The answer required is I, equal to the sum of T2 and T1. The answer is 30.9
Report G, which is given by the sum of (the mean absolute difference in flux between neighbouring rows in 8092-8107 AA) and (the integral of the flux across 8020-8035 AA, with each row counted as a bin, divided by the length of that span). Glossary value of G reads 28.1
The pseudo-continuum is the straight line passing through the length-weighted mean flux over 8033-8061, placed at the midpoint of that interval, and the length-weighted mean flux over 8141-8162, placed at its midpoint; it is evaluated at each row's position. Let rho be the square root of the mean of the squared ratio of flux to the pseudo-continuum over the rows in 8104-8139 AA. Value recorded 0.952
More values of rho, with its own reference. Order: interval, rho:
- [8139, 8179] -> 0.963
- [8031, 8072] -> 1.001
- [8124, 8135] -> 0.946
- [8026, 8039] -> 1.004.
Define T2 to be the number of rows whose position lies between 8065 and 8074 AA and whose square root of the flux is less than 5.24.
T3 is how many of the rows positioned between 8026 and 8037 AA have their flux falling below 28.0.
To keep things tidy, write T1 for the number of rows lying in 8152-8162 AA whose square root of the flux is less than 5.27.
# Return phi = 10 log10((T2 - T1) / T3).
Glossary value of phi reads -8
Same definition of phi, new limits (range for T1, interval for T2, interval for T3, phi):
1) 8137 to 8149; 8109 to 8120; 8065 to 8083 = -2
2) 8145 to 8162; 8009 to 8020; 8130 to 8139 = 5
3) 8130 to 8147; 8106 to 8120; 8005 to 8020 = -3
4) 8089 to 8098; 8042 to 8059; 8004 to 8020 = -8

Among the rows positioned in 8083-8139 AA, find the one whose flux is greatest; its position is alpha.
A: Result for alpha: 8138.28 AA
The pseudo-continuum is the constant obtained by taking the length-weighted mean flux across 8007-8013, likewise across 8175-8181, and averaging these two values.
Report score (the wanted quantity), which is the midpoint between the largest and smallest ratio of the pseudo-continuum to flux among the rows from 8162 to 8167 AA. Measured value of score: 0.99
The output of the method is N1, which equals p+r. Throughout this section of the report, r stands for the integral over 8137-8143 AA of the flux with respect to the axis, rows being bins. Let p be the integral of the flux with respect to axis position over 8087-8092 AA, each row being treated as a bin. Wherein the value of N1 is 310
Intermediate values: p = 138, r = 173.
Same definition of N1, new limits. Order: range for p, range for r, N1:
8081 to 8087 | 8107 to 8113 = 332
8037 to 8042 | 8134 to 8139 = 283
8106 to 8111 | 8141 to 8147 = 307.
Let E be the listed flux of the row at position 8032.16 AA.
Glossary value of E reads 27.34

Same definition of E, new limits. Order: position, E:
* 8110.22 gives 26.71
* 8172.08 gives 28.9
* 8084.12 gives 27.58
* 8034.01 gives 27.3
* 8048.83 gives 27.22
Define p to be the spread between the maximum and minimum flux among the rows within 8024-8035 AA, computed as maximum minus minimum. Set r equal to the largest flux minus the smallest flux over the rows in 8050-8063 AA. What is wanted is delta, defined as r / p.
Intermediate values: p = 0.8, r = 1.8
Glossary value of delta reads 2.4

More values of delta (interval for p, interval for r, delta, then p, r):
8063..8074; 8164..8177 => 1.6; 1.1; 1.8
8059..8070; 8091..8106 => 2.2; 1.1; 2.3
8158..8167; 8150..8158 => 0.2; 4.9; 0.9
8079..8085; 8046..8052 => 0.0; 3.3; 0.1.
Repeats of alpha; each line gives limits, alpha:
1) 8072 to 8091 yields 8080.39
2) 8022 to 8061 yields 8041.42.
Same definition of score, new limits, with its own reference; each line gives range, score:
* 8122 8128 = 0.99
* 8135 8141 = 0.95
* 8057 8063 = 0.97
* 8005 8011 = 1.00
